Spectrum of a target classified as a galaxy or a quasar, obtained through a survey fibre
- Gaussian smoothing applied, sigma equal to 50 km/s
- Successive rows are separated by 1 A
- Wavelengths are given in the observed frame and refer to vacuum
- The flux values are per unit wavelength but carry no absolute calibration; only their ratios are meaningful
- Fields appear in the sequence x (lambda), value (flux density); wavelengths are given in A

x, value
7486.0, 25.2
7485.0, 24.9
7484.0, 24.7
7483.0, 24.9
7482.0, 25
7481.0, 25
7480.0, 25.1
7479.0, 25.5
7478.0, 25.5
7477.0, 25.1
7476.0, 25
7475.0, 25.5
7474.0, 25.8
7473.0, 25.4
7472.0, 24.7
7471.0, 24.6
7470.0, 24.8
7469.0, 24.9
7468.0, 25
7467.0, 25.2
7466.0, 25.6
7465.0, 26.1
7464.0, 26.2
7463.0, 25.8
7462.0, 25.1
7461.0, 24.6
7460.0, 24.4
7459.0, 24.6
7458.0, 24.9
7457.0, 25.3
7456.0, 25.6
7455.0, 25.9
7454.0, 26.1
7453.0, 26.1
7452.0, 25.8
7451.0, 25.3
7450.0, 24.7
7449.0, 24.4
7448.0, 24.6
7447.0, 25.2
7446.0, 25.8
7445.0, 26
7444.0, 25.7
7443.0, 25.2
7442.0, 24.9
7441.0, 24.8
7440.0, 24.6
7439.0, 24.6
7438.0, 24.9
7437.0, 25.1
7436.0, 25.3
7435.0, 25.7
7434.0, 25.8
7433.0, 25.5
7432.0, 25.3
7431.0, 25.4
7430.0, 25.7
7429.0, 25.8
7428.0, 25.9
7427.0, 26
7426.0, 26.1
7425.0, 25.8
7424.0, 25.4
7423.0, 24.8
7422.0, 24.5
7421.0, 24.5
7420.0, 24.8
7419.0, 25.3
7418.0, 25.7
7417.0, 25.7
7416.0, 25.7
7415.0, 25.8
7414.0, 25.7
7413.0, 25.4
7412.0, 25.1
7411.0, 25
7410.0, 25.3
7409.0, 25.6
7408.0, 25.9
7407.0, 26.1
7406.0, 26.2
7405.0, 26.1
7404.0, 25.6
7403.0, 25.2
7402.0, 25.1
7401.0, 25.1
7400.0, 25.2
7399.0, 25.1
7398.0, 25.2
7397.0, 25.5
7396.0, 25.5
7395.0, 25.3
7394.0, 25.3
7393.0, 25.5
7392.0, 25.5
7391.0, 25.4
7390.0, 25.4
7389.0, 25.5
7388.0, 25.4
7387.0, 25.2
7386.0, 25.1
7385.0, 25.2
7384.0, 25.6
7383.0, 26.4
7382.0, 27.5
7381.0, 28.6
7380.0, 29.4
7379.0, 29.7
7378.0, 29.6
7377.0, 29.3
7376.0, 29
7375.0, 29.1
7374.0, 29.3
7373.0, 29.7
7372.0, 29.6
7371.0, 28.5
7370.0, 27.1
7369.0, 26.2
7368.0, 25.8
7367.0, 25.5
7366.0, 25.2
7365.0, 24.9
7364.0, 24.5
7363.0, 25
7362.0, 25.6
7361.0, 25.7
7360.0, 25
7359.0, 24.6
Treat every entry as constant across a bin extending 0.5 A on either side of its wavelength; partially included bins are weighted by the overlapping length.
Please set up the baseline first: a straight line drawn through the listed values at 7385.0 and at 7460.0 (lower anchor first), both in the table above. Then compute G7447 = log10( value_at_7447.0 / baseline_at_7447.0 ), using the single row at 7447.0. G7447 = 0.012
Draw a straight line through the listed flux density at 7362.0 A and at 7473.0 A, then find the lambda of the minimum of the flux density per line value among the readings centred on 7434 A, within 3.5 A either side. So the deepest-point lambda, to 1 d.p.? 7437.0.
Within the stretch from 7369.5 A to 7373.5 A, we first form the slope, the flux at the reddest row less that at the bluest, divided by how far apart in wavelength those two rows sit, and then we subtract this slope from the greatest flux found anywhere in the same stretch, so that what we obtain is 28.8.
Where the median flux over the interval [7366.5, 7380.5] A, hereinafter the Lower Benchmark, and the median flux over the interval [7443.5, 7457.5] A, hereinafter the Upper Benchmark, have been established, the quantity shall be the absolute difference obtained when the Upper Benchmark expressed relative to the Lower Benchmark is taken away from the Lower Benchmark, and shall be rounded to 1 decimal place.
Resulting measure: 28.3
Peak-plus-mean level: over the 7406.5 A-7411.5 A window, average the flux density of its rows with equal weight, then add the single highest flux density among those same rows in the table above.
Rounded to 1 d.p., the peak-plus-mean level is 51.7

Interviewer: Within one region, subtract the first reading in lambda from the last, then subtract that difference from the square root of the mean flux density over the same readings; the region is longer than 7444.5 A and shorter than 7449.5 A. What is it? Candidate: 7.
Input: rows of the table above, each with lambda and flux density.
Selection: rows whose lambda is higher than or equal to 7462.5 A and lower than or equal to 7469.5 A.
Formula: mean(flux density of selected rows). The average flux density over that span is 25.5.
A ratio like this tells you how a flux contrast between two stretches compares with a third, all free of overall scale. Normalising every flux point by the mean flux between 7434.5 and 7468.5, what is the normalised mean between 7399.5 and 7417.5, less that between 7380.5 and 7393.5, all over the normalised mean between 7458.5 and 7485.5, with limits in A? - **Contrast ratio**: -0.013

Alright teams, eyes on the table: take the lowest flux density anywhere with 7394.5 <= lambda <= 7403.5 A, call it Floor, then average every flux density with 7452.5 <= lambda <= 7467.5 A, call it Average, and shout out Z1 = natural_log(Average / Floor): 0.013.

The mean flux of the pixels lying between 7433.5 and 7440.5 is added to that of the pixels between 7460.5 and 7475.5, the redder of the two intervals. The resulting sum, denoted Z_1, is 50.4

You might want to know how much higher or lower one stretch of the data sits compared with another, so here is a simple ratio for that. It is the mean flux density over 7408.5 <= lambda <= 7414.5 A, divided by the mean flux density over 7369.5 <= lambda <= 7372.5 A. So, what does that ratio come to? 0.89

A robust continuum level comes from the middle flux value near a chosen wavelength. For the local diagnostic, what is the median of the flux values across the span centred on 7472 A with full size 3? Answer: 24.7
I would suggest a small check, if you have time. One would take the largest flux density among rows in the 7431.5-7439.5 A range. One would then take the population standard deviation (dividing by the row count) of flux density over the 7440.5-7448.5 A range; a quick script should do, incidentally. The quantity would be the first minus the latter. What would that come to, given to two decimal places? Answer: 25.32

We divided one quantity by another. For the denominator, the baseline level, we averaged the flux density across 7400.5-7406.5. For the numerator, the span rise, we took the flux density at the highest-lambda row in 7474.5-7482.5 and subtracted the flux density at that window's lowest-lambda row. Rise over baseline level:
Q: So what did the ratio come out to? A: -0.02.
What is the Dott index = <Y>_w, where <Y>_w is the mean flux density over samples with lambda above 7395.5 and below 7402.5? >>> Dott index 25.2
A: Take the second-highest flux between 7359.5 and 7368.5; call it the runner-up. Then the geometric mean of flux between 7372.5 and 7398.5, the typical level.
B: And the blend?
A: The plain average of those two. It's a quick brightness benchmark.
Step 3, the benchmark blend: 26.2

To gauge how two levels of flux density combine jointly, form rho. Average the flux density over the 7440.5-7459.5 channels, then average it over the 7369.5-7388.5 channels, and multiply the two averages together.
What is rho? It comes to 705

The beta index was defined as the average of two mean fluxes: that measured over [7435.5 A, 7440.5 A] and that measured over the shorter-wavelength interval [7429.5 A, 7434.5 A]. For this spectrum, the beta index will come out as 25.2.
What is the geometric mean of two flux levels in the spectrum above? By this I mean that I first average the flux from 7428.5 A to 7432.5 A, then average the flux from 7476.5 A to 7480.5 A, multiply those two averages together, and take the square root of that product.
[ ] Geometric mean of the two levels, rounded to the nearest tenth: 25.4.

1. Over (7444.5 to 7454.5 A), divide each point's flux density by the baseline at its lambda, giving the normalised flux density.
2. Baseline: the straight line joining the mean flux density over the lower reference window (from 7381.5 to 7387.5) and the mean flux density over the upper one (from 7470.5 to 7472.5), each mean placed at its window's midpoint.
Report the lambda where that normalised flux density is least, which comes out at 7449.0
